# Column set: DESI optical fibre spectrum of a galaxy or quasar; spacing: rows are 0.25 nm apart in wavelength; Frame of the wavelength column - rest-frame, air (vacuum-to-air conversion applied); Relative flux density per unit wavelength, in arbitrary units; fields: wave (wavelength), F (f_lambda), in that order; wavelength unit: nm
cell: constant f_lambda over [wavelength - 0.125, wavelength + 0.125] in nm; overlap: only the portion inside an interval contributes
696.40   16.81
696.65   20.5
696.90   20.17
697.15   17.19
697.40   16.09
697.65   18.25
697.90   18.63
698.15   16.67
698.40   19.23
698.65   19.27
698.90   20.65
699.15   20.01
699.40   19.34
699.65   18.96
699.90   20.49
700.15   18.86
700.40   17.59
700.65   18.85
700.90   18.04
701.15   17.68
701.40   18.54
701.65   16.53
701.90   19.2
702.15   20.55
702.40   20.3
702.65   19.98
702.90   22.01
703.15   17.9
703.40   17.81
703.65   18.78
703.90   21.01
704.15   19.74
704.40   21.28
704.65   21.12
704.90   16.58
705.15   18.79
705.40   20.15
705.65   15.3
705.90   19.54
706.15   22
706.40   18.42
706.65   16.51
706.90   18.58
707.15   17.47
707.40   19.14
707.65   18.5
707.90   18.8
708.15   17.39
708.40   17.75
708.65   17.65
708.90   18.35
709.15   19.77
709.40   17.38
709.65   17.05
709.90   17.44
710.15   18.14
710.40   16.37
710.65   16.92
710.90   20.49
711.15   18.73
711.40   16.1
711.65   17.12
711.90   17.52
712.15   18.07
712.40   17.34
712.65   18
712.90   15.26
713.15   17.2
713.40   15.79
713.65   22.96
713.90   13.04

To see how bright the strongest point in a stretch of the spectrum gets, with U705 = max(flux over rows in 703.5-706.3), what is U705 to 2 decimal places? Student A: 22.00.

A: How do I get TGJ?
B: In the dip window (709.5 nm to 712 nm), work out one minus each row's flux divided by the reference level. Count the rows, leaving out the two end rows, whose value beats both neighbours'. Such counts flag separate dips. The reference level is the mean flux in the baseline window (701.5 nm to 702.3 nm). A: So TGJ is 2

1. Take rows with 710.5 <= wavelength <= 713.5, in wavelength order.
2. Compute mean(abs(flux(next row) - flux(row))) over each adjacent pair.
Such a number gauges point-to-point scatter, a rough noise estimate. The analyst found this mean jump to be 1.58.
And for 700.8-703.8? 1.37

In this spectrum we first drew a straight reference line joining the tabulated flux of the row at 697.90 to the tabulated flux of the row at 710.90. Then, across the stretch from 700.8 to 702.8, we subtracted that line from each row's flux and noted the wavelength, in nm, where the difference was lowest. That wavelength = 701.65 nm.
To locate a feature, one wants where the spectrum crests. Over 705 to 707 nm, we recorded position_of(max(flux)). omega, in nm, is 706.15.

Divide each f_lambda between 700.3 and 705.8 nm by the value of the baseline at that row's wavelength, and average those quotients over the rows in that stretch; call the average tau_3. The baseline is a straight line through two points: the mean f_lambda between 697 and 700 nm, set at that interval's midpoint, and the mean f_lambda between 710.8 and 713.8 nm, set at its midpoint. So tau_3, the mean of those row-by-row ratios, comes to 1.03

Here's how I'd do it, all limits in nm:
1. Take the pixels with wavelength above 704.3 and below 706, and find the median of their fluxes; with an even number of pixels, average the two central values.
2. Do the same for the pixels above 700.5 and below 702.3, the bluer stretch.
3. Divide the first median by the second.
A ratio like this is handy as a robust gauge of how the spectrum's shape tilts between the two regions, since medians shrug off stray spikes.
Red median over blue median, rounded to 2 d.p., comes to 1.05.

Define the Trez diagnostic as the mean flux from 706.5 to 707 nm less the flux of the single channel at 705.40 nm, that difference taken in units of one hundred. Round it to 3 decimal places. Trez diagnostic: -0.026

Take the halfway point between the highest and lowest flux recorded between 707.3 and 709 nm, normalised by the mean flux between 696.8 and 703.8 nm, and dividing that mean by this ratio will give 19.4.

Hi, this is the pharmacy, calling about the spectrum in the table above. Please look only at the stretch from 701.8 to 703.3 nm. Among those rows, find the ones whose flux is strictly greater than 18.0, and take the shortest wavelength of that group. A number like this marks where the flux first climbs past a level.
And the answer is 701.90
